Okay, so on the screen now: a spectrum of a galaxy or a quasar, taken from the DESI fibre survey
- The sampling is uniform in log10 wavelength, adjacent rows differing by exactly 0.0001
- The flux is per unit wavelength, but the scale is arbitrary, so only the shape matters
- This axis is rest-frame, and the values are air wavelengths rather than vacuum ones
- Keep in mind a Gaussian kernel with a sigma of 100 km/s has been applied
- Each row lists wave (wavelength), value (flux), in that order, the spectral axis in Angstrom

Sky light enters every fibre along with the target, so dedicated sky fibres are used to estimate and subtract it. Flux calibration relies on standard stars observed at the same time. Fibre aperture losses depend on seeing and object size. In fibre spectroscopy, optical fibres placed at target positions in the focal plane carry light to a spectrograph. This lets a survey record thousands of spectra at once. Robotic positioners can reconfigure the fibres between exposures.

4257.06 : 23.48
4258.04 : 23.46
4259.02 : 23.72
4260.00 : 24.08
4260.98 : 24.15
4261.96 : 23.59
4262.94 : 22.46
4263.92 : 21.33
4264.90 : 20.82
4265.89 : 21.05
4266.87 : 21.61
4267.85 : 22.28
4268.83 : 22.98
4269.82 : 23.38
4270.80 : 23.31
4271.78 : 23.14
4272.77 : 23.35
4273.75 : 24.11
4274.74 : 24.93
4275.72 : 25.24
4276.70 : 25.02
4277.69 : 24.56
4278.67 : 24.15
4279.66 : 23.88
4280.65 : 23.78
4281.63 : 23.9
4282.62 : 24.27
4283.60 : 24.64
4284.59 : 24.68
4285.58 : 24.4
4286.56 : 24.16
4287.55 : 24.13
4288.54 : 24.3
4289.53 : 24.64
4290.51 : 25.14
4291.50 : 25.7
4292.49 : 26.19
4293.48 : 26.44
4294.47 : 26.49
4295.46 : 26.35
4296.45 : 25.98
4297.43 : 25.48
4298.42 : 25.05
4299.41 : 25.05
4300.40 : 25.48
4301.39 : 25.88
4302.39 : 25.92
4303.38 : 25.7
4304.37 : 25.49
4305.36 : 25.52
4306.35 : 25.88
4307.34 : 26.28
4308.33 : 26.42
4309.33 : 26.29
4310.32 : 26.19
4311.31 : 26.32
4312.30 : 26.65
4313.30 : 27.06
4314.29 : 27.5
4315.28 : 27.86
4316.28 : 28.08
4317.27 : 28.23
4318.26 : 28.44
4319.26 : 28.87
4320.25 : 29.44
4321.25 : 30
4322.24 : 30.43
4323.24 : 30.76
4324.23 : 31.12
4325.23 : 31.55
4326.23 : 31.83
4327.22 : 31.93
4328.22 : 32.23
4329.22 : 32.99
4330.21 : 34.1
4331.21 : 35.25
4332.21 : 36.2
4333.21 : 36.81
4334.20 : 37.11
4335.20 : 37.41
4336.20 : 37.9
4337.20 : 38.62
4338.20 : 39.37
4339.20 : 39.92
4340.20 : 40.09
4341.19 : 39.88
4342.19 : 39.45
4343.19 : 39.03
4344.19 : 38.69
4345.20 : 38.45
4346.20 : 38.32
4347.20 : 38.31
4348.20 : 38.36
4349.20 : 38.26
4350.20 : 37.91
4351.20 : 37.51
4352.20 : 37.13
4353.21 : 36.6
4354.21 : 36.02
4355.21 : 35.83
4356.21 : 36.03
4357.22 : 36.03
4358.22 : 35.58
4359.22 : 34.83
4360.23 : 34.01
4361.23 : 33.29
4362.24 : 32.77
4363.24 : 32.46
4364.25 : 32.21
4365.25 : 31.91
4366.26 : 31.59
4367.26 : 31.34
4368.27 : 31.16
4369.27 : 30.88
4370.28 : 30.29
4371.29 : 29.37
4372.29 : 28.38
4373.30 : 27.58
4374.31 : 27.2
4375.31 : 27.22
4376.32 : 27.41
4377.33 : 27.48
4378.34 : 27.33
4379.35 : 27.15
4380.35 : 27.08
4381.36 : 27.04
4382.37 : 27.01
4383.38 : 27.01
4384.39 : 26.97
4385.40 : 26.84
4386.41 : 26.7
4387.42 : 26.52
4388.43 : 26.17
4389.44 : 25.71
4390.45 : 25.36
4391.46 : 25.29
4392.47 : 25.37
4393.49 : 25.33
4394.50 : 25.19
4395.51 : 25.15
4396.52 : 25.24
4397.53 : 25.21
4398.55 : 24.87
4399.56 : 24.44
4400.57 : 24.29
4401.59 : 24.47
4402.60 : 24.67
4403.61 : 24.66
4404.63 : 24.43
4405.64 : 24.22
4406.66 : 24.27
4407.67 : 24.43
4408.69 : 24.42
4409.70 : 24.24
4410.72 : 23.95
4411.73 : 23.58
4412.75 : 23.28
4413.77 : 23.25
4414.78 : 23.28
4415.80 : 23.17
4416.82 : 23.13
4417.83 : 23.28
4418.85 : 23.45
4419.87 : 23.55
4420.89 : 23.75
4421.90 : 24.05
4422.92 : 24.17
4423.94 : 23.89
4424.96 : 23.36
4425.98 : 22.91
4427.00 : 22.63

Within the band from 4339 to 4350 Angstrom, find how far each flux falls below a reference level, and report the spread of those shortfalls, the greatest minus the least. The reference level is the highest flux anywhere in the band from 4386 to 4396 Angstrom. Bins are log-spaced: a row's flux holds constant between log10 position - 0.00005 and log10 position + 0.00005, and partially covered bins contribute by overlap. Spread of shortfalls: 1.8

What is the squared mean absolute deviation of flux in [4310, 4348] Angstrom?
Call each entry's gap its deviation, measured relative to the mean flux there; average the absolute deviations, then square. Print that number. 18.7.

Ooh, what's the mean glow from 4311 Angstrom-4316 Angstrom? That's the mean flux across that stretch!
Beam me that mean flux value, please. 27.1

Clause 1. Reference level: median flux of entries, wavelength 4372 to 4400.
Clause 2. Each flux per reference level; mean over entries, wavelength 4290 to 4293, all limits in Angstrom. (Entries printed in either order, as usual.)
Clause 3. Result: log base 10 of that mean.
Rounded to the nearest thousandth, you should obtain -0.018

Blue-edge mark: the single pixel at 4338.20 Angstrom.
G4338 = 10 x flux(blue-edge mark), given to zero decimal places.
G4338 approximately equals 394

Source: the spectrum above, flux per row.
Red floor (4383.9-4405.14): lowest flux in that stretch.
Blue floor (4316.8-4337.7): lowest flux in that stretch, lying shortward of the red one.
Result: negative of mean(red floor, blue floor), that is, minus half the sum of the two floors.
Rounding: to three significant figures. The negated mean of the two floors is -26.3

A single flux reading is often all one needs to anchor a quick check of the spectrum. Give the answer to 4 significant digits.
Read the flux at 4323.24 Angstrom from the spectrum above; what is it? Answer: 30.76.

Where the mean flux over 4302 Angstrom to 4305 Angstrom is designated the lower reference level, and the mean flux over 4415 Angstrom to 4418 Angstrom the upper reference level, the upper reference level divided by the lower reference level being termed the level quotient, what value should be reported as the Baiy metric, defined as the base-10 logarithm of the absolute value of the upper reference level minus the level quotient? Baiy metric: 1.35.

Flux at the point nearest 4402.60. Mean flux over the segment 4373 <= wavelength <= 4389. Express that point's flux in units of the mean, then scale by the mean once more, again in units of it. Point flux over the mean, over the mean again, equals 0.034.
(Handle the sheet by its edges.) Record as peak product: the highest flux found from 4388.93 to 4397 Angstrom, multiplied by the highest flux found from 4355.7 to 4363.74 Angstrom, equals 926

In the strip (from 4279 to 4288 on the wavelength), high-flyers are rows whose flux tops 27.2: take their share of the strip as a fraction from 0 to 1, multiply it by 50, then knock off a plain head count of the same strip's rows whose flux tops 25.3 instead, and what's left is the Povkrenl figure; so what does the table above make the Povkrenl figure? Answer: 0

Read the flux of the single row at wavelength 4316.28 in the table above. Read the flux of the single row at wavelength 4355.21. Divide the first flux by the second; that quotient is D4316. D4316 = 0.78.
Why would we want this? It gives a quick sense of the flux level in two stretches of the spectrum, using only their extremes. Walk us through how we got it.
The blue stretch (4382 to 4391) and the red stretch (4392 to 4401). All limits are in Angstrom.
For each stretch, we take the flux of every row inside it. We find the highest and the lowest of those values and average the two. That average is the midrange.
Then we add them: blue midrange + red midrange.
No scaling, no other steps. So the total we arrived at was 51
